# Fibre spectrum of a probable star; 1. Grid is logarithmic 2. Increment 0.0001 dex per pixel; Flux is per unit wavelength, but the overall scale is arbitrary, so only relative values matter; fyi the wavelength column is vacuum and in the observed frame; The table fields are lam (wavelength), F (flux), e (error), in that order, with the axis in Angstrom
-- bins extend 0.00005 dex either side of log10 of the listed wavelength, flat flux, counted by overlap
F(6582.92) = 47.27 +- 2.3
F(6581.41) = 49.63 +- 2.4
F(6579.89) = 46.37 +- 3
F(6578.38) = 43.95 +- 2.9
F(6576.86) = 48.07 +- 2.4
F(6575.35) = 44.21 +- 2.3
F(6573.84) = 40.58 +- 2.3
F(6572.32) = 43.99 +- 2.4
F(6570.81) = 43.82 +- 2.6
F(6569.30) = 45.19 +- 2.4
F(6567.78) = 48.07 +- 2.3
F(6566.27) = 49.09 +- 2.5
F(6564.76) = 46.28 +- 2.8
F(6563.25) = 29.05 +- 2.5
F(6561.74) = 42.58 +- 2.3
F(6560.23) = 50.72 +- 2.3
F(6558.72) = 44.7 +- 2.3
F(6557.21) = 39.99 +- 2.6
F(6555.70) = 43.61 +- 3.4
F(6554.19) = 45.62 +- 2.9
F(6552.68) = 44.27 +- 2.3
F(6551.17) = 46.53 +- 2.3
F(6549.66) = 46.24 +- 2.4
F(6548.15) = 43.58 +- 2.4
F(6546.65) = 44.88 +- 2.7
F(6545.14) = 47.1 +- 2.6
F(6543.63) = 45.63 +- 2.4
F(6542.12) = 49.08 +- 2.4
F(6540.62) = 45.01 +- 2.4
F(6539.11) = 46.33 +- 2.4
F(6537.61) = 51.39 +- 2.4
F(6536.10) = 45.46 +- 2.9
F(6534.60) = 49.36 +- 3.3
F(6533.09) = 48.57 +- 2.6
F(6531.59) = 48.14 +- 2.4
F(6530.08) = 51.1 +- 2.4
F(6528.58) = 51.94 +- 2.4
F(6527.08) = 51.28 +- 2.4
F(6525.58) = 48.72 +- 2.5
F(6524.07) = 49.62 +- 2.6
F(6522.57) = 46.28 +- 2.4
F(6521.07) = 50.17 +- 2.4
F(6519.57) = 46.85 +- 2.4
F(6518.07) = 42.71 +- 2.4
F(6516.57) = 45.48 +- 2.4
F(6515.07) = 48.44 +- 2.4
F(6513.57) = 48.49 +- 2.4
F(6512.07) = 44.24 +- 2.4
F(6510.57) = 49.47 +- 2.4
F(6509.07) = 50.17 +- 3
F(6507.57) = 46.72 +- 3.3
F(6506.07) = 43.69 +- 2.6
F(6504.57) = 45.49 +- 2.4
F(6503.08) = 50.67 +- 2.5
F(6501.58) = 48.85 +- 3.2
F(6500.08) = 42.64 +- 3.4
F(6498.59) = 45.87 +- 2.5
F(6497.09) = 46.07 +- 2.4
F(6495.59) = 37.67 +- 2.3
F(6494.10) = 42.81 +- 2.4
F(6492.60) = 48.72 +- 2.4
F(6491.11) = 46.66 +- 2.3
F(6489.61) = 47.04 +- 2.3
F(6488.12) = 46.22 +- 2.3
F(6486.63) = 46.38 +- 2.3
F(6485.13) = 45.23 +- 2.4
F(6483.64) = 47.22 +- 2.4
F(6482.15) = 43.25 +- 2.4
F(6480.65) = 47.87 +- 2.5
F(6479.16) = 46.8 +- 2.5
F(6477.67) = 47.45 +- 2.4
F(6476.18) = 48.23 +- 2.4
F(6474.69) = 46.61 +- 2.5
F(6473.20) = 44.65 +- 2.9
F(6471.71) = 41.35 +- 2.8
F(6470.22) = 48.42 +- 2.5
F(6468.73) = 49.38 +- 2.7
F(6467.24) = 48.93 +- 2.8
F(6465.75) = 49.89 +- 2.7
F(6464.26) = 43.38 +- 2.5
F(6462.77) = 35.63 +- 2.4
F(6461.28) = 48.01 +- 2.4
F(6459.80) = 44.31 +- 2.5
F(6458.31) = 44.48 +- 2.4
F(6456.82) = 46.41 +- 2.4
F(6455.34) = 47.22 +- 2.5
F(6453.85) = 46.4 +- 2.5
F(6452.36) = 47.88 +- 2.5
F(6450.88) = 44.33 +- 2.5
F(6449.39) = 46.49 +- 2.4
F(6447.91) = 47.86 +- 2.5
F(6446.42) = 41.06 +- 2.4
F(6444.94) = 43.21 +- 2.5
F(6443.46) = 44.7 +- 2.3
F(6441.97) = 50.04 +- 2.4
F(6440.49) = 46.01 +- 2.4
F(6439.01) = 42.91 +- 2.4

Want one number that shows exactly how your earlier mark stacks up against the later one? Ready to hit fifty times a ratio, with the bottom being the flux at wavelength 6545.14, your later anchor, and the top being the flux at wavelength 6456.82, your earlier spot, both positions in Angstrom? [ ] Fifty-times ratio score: 49.3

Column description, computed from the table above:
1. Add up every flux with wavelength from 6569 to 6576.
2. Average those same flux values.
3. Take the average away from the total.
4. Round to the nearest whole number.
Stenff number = 174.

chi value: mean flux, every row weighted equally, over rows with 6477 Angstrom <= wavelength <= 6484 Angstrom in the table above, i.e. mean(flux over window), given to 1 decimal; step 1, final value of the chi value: 46.5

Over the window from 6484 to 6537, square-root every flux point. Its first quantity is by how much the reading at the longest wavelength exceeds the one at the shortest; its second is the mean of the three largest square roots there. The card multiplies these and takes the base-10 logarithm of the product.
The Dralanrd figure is -0.9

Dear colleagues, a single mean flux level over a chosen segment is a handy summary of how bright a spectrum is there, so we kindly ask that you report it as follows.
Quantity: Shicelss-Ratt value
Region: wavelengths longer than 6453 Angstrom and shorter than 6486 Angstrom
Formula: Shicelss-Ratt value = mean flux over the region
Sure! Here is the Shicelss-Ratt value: 46.0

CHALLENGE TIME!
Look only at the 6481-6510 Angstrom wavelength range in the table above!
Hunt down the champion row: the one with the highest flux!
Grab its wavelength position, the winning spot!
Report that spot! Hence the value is 6503.08 Angstrom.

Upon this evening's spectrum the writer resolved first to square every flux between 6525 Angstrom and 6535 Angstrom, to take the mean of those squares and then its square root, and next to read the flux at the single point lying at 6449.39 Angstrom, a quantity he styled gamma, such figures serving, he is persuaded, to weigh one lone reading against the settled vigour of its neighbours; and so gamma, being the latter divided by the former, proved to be 0.93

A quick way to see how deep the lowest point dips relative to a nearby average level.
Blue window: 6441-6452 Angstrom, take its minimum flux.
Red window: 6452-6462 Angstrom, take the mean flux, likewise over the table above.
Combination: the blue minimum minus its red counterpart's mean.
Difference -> -5.3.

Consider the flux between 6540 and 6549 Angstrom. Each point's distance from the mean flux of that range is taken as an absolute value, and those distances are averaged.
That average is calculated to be 1.5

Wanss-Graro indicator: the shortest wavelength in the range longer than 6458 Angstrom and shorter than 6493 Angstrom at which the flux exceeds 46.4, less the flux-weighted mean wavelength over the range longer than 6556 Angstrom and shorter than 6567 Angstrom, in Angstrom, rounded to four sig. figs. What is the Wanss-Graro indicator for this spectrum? -100.5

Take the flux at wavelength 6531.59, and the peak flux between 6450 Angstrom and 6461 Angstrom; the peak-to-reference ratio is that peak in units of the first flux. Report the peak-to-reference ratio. 0.99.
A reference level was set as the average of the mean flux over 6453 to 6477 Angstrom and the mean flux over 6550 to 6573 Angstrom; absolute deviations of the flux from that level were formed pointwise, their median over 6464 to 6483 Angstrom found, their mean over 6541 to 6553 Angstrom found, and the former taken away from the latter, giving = -1.4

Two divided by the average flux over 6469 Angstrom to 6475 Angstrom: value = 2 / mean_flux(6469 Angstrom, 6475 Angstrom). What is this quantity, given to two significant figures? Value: 0.044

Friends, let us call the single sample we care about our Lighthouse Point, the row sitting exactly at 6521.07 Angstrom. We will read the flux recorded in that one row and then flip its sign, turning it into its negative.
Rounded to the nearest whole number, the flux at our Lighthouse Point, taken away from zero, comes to -50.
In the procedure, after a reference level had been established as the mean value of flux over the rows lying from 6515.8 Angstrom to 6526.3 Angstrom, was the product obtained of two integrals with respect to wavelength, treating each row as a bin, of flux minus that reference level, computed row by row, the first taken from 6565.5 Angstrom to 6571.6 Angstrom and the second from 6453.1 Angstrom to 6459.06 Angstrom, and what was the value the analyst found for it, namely 21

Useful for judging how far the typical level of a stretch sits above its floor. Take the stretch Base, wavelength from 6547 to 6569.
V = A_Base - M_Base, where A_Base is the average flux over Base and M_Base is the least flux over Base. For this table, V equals 15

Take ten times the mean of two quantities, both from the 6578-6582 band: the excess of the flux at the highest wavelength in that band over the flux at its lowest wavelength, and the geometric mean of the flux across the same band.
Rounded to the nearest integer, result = 261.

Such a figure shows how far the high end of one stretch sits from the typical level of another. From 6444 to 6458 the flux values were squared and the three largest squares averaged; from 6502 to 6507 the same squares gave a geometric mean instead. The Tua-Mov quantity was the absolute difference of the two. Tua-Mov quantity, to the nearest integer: 106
